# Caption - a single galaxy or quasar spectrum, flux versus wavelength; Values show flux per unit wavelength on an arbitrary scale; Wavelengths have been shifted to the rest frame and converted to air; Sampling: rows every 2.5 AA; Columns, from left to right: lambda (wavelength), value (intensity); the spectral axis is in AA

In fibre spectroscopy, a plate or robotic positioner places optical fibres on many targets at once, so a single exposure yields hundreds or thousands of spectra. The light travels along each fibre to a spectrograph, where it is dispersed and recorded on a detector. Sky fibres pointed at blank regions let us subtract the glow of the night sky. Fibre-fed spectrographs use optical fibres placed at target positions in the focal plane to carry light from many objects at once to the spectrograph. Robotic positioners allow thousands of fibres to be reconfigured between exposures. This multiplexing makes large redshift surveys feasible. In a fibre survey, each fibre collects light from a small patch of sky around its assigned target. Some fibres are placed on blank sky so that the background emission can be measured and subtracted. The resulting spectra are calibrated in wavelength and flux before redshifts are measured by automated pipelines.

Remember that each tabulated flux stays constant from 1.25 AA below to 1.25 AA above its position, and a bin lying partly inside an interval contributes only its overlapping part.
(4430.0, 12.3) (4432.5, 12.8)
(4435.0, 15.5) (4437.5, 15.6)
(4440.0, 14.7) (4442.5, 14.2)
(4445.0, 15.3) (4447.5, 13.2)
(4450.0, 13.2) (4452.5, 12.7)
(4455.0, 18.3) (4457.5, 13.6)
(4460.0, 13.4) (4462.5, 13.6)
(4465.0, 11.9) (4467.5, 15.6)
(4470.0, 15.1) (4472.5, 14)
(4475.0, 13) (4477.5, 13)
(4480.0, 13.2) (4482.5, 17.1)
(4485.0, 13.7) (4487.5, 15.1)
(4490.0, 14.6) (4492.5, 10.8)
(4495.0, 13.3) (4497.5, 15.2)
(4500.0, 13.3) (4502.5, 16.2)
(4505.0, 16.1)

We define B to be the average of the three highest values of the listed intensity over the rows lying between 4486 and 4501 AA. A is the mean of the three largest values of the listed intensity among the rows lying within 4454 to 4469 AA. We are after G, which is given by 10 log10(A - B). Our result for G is -0.6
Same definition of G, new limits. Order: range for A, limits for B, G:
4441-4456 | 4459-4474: 0.1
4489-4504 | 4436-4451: -8.8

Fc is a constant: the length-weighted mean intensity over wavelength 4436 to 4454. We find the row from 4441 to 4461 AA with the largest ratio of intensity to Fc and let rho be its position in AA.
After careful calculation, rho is 4455.0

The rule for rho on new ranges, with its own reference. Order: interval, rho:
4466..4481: 4467.5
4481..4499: 4482.5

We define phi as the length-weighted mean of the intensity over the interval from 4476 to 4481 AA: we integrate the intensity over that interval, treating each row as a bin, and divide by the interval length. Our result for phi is 13.1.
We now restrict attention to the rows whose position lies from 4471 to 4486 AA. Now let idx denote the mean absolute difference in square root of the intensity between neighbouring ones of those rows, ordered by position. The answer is 0.220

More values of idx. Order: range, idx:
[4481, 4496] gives 0.316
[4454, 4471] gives 0.241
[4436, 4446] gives 0.108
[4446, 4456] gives 0.261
